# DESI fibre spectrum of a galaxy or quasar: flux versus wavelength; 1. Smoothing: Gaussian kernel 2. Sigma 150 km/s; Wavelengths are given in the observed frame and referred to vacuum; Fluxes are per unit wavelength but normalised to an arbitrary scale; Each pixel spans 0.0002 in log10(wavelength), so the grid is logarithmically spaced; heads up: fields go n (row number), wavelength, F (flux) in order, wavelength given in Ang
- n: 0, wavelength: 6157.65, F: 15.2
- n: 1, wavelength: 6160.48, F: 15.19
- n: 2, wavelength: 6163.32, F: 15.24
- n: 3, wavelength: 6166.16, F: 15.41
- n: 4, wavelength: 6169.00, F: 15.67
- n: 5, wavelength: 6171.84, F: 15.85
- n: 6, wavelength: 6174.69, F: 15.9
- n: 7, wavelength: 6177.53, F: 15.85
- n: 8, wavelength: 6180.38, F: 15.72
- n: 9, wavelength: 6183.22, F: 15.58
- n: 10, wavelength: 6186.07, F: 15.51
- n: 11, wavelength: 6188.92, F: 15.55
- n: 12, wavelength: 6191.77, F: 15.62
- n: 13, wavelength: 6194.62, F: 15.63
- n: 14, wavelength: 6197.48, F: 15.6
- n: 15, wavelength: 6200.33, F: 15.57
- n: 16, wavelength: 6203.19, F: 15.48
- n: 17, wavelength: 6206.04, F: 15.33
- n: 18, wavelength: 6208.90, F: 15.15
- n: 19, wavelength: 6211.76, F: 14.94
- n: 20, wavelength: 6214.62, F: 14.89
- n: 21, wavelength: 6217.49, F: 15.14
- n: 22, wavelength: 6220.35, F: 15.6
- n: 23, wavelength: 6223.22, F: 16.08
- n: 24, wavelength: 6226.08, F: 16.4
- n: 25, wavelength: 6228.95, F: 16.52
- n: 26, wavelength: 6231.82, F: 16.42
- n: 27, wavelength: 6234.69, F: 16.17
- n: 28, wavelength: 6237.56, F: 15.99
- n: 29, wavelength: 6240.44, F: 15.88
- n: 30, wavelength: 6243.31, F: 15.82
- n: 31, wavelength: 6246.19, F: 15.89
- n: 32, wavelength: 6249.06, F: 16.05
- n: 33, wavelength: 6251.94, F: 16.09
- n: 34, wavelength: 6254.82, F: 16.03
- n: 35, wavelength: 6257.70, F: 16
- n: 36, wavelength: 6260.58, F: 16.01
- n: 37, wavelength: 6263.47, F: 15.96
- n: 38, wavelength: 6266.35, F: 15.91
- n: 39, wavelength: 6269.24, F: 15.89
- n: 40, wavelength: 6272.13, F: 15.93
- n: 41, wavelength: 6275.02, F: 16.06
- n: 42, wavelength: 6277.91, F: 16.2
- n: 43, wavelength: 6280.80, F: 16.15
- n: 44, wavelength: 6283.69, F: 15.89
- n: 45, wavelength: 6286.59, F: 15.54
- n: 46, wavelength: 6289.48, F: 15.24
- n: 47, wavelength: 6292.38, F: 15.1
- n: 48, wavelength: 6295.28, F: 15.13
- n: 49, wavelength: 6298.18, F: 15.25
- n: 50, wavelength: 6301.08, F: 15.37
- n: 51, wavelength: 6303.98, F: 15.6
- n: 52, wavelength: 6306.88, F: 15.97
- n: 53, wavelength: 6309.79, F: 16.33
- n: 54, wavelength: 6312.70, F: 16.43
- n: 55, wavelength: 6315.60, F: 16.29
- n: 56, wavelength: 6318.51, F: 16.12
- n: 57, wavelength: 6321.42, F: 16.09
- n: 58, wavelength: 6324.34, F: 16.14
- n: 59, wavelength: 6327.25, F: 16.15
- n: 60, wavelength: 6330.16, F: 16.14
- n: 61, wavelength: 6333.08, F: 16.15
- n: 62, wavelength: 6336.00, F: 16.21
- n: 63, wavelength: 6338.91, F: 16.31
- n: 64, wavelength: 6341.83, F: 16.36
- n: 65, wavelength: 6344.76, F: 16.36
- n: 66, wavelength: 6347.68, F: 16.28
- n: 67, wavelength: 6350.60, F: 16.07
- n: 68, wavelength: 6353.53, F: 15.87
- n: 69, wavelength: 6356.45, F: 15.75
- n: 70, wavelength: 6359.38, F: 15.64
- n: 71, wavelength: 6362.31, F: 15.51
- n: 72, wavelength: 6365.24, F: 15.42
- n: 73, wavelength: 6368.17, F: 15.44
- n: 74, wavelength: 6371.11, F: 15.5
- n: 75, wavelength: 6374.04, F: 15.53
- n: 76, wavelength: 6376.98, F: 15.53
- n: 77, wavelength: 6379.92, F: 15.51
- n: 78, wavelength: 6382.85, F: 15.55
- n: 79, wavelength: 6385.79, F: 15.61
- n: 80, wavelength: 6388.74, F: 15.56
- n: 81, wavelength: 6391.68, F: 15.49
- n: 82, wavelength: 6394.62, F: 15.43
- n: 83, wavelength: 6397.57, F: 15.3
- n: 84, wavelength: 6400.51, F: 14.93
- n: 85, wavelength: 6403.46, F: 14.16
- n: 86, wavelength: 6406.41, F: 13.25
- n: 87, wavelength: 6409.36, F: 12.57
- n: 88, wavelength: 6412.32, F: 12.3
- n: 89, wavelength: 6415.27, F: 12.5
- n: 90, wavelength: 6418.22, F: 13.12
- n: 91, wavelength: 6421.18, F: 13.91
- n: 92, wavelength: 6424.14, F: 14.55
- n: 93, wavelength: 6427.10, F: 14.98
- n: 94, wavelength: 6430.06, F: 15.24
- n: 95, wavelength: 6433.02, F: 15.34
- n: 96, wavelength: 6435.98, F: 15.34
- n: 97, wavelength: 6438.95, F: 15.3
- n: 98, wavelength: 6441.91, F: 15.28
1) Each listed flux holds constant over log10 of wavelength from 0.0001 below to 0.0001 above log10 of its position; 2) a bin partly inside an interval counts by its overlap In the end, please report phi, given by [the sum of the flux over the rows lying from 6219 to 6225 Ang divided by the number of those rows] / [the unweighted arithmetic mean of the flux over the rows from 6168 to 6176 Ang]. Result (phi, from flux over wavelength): 1.00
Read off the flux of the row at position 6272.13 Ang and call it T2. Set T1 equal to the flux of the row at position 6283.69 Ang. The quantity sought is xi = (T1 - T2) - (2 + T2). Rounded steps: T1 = 15.89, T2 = 15.93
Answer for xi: -18.0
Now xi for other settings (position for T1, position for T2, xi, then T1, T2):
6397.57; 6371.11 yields -17.7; 15.3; 15.5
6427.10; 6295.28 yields -17.3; 14.98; 15.13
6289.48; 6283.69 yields -18.5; 15.24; 15.89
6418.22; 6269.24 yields -20.7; 13.12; 15.89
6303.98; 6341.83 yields -19.1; 15.6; 16.36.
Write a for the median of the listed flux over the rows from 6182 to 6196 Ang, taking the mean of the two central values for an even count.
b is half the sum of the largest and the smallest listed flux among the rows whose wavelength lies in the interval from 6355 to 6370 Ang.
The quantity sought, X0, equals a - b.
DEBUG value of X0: 0.0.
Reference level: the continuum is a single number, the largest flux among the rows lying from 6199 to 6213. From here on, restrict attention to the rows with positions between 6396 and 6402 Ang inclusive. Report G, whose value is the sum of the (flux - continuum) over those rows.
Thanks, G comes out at -0.9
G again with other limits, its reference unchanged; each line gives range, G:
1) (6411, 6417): -6.3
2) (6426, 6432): -0.9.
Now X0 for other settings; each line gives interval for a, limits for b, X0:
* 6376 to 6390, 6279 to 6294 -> -0.1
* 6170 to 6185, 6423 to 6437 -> 0.9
